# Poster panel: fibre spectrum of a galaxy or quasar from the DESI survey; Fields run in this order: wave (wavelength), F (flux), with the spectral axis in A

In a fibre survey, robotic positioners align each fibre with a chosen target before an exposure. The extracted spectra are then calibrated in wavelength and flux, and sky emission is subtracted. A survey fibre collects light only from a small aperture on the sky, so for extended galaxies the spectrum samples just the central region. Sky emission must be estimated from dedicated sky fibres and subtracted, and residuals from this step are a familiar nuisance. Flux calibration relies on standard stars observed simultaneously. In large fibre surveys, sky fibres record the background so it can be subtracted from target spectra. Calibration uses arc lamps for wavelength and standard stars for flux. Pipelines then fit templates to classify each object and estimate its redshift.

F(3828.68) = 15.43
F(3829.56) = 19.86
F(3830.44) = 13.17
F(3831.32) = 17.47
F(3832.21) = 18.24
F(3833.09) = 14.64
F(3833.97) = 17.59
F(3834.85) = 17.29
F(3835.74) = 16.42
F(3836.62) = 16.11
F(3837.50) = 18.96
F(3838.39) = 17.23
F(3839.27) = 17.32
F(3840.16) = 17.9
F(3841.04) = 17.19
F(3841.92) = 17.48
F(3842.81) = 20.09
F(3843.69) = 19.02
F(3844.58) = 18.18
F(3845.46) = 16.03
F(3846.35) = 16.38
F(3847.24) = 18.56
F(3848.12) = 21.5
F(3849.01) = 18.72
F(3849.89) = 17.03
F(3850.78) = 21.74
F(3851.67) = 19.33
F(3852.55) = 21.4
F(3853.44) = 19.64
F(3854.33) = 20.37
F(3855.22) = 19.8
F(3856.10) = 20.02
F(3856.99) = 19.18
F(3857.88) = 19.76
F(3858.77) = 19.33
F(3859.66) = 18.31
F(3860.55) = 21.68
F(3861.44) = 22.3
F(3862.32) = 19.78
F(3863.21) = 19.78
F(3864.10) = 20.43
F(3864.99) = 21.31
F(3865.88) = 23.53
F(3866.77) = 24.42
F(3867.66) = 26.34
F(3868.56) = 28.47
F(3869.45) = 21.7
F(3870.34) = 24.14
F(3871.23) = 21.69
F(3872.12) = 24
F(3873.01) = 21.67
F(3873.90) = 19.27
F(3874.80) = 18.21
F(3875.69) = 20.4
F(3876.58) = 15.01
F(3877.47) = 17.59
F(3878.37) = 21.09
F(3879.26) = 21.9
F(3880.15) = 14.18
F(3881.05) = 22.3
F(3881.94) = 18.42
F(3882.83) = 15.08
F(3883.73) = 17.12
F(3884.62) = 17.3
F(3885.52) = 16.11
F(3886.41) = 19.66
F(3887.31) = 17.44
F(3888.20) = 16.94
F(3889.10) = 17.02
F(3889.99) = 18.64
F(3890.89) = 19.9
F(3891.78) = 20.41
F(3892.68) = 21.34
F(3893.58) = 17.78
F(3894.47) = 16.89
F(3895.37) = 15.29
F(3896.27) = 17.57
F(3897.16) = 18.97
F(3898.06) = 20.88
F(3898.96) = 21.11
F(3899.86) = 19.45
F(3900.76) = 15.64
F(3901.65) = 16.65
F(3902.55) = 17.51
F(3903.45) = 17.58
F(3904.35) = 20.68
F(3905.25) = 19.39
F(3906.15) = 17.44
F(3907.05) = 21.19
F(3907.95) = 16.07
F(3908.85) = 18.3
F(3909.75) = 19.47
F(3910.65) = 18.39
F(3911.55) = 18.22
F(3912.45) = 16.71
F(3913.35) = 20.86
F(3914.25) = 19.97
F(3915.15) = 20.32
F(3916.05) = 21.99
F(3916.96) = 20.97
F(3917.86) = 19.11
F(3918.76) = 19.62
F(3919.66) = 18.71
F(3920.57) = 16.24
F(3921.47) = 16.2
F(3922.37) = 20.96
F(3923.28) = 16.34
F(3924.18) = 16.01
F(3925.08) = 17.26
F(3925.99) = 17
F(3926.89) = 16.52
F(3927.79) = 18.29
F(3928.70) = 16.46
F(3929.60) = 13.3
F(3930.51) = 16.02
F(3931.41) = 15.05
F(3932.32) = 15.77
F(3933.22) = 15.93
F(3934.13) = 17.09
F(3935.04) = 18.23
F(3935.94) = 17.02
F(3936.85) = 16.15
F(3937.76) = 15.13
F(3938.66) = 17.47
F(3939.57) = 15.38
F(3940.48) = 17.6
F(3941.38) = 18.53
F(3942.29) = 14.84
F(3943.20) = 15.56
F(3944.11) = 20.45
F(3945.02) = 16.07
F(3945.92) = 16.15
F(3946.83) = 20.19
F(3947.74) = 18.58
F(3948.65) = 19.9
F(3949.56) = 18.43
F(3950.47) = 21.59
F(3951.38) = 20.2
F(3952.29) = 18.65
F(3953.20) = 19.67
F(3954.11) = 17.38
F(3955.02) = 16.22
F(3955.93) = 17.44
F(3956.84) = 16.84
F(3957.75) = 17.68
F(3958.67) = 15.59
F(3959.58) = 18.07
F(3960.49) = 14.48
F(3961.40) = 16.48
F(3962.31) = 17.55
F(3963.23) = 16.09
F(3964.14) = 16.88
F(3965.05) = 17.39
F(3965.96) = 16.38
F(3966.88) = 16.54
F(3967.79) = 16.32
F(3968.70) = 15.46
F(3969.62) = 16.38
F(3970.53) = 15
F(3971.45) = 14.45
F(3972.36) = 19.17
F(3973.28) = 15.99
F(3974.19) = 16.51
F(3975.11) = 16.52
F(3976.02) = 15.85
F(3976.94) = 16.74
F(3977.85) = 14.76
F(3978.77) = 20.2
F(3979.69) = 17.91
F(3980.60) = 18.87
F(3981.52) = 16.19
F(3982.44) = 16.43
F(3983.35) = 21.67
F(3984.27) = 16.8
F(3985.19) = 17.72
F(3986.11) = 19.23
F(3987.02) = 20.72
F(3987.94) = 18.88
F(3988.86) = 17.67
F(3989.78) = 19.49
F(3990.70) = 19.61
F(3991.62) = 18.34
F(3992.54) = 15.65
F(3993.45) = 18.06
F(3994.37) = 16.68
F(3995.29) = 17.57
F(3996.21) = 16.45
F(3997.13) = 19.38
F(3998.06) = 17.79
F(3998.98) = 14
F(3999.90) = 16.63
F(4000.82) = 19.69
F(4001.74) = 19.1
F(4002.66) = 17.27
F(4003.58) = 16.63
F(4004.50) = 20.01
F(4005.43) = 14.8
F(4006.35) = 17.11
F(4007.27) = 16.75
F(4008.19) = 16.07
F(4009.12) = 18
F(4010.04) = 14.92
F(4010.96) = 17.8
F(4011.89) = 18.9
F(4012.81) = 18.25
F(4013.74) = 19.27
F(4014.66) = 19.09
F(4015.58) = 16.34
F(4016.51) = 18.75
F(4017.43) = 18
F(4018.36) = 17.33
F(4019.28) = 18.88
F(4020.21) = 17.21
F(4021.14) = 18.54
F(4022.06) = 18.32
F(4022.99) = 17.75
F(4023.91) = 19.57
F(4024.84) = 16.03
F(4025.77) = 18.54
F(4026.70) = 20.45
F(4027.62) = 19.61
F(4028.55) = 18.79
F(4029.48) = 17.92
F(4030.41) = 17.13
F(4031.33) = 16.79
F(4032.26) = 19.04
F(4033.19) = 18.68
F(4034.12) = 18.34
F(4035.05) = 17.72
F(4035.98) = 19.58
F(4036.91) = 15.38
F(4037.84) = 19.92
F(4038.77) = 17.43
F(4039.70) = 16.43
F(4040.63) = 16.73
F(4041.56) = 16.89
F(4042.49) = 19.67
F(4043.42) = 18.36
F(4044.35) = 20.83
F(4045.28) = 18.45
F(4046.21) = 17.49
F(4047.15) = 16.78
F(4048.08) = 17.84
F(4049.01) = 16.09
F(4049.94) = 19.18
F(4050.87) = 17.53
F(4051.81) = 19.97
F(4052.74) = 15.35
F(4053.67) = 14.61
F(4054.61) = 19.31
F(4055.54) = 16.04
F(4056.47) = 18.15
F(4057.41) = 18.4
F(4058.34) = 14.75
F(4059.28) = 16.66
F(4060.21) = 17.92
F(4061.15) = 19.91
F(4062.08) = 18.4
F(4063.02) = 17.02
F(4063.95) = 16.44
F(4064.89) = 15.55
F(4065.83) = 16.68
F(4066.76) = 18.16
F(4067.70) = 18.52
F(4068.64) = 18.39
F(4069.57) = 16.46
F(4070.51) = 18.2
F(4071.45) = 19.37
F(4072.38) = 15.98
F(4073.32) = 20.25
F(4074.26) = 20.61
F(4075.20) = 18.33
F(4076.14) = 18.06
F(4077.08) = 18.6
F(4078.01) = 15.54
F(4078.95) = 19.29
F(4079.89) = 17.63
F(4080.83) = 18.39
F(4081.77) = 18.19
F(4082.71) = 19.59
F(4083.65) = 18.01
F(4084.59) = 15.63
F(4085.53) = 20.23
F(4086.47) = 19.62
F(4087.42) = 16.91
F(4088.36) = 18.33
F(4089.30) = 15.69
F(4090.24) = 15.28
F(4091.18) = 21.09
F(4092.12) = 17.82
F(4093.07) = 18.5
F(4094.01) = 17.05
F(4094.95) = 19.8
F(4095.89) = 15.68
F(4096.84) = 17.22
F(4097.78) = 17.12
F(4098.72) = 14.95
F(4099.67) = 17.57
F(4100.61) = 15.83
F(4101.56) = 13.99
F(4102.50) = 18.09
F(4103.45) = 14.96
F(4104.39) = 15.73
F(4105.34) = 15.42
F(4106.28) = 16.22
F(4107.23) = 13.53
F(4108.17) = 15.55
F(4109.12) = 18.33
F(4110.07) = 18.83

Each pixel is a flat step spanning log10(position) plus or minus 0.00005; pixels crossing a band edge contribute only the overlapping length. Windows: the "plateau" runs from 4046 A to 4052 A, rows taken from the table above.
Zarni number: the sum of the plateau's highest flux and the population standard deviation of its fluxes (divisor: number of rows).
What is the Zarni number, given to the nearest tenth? 21.2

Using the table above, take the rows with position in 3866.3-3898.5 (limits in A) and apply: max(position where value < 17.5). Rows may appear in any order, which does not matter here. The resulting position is 3895.37 A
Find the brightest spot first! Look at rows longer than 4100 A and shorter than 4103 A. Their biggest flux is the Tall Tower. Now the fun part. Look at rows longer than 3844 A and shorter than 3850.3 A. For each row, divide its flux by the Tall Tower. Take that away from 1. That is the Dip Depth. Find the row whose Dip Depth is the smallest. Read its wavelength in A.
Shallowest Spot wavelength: 3848.12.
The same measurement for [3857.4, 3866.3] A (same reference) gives 3865.88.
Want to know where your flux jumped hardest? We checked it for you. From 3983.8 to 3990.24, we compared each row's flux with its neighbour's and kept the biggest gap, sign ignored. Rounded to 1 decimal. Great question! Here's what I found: 1.8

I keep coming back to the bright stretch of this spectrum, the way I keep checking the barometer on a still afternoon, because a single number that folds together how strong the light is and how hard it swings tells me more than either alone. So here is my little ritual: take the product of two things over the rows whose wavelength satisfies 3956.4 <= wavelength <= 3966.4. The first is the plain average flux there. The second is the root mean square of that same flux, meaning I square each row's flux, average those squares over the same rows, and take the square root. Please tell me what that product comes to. 279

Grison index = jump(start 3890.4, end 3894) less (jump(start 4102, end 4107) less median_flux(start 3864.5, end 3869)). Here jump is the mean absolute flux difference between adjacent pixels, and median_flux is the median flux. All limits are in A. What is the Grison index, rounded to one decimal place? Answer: 24.8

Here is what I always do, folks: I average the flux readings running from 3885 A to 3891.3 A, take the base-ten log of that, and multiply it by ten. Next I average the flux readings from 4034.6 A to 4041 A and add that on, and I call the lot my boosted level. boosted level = 30.1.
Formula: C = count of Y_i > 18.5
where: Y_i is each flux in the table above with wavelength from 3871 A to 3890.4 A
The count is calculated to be 10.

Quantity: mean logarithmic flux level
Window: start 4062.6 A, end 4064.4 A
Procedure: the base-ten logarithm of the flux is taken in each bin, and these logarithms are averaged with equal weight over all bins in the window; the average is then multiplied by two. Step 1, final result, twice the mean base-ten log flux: 2.45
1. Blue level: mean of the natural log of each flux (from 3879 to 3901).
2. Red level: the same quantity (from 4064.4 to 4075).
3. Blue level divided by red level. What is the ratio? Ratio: 1.00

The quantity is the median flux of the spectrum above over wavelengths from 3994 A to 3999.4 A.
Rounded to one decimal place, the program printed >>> 17.1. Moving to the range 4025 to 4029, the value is 19.2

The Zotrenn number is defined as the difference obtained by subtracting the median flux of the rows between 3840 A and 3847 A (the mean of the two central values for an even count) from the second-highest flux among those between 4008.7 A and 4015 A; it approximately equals 1.4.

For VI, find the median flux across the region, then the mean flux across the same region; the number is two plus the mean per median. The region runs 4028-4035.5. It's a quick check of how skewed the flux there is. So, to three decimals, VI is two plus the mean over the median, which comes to 2.996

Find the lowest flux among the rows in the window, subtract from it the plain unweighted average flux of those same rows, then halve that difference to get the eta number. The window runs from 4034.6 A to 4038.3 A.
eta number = -1.4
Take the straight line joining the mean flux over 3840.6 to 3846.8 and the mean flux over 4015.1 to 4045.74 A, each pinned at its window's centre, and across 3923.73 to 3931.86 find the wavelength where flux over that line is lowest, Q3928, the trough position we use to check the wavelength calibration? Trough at 3929.60 A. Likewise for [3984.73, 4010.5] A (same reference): 3998.98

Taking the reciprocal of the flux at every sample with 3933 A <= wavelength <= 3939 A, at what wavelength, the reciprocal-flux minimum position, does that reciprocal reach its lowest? 3935.04 A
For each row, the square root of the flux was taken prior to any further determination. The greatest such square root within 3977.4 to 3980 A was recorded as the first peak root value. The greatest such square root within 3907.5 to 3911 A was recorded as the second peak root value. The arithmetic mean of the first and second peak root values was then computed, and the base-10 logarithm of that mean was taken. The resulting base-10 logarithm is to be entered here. 0.649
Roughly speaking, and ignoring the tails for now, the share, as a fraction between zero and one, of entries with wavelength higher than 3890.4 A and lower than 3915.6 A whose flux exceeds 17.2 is 0.79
